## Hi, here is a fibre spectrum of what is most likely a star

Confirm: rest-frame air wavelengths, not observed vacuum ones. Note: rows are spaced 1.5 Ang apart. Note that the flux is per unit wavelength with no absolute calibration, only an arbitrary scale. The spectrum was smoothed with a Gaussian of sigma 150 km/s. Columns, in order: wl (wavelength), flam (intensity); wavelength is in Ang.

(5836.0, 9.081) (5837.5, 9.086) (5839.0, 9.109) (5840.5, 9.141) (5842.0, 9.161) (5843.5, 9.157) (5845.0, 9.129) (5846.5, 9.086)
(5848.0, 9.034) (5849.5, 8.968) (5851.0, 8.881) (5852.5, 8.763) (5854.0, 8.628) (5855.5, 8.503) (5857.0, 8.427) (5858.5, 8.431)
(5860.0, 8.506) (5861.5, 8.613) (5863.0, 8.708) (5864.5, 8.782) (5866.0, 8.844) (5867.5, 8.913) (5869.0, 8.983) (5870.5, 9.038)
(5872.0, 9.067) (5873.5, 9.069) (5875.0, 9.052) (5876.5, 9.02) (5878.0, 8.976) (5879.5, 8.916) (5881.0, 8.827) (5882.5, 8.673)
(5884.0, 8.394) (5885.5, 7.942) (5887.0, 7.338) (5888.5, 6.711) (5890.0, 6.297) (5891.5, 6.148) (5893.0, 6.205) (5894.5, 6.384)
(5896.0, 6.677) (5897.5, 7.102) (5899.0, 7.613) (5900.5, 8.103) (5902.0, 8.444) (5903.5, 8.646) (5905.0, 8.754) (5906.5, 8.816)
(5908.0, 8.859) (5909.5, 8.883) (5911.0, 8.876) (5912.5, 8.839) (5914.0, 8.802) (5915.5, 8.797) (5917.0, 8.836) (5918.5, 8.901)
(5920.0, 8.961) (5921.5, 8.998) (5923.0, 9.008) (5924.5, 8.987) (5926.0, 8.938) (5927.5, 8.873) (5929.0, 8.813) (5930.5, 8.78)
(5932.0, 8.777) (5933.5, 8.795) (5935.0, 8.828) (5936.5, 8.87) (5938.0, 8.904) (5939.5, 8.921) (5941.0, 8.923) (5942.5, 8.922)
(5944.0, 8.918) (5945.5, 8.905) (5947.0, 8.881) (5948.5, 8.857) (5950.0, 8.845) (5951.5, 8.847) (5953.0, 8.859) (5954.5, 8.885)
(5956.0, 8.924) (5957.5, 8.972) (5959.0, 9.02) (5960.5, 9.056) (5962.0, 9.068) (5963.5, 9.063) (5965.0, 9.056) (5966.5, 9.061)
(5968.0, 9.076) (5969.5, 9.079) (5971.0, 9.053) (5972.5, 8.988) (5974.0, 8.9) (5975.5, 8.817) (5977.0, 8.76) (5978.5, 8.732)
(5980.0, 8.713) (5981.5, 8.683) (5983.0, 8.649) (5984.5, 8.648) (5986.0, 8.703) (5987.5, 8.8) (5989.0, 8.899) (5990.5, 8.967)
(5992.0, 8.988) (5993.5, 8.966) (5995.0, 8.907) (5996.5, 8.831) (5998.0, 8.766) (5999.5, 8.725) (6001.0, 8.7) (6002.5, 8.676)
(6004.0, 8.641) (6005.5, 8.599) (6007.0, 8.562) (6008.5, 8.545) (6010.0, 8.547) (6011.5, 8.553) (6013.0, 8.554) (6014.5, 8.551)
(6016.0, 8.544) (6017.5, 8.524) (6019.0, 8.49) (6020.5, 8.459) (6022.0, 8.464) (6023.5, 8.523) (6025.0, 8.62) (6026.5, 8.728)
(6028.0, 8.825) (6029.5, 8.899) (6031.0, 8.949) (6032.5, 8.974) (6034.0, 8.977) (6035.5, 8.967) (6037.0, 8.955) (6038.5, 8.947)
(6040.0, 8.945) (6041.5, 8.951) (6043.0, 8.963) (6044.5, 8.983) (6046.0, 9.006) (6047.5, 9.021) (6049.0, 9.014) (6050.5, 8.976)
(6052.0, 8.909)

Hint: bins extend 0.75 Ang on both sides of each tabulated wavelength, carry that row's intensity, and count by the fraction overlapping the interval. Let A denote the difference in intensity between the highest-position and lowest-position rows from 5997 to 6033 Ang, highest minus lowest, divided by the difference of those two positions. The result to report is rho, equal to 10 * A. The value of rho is 0.06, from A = 0.006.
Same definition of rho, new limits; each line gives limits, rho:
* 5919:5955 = -0.02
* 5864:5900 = -0.34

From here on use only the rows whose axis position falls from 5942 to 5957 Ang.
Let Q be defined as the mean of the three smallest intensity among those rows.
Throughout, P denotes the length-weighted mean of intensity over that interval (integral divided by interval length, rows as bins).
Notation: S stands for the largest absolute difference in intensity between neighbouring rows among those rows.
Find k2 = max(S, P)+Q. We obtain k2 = 17.7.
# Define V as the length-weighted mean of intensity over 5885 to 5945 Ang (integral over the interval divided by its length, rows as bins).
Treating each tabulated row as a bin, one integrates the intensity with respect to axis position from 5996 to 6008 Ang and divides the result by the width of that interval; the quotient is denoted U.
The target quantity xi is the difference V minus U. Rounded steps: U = 8.68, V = 8.3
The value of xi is -0.35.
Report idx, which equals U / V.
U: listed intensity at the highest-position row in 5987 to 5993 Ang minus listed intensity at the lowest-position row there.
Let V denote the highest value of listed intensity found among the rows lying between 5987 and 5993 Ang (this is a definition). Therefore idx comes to 0.021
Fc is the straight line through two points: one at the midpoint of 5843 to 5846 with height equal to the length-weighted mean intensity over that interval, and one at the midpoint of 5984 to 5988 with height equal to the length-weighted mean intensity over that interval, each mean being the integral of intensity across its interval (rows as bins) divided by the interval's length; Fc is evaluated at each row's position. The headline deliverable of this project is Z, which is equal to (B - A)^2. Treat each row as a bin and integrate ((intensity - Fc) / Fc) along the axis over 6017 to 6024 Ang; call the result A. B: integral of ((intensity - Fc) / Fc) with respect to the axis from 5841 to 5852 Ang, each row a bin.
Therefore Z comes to 0.0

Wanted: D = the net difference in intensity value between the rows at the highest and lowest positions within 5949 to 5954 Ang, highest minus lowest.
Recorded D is 0.014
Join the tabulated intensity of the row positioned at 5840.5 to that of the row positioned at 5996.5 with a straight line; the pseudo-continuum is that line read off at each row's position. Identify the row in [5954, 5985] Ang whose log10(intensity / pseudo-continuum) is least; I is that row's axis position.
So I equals 5983.0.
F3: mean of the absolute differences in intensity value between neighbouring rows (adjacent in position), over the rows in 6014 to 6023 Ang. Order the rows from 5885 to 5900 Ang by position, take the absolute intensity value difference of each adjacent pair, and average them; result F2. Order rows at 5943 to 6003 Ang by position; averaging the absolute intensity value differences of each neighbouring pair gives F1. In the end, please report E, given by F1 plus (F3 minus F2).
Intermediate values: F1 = 0.04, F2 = 0.36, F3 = 0.02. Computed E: -0.3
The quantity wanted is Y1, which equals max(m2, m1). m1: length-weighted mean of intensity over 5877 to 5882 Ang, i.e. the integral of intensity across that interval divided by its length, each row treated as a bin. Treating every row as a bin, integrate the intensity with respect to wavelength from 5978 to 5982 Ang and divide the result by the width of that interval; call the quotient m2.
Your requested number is 8.90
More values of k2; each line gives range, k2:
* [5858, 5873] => 17.3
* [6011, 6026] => 17.0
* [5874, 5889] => 15.8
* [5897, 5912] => 16.0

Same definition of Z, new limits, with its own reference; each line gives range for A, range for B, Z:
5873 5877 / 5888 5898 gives 7.8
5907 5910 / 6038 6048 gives 0.3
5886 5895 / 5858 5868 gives 4.0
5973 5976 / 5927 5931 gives 0.0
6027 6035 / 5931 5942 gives 0.1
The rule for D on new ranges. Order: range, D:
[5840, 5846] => -0.012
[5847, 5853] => -0.271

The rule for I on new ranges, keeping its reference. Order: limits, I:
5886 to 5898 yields 5891.5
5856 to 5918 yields 5891.5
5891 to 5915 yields 5891.5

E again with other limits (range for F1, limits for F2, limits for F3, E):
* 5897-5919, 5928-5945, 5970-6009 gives 0.2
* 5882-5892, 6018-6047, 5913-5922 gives 0.4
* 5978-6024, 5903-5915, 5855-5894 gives 0.1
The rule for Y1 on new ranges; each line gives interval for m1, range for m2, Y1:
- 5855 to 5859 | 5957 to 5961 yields 9.02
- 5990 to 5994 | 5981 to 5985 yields 8.97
